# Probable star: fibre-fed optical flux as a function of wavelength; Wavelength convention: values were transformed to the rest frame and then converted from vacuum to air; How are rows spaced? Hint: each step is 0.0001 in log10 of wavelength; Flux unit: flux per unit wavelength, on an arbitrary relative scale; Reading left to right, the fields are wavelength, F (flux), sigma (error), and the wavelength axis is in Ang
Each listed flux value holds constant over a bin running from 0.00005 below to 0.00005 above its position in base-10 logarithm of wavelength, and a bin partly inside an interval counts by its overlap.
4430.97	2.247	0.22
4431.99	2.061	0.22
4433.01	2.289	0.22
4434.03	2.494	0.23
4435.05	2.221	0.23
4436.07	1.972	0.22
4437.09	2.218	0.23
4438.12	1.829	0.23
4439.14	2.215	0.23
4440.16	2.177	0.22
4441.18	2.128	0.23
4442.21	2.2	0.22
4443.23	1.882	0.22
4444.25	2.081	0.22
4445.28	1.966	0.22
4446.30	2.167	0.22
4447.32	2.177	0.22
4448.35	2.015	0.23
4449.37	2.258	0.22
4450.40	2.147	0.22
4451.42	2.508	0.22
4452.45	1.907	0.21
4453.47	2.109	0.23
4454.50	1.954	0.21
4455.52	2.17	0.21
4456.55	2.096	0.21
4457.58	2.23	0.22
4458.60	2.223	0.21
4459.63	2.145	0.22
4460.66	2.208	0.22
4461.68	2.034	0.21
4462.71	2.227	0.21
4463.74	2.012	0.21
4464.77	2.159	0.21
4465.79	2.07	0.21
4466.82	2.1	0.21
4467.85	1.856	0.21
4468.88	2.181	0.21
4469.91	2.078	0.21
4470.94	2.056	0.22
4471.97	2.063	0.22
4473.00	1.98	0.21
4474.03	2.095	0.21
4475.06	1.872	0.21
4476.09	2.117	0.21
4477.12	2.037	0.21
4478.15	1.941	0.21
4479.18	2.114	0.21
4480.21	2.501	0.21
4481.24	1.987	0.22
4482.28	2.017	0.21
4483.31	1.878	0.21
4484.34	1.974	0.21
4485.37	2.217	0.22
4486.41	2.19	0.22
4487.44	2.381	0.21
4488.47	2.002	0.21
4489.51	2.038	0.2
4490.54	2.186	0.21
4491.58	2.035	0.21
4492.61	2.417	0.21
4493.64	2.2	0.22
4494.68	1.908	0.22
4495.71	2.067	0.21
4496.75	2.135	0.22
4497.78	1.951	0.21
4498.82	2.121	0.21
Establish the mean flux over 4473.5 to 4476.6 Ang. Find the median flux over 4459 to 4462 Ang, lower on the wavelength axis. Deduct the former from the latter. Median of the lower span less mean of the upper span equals 0.12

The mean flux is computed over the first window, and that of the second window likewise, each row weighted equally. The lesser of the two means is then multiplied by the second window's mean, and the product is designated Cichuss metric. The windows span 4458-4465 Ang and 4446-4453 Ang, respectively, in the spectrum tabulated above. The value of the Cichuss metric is 4.65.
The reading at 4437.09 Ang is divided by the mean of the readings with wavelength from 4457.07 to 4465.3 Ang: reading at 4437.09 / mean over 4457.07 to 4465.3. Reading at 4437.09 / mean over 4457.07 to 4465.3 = 1.03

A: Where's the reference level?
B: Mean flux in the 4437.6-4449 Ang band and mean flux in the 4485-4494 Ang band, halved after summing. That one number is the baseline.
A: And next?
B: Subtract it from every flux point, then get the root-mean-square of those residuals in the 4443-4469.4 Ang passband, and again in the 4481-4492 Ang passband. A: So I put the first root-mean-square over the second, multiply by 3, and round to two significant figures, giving 2.8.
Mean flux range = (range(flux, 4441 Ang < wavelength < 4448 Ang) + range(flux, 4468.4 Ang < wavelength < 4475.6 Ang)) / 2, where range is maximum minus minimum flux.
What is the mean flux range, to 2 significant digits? 0.31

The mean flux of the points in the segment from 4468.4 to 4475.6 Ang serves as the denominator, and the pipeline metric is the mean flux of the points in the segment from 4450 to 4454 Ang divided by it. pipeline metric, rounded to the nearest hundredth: 1.06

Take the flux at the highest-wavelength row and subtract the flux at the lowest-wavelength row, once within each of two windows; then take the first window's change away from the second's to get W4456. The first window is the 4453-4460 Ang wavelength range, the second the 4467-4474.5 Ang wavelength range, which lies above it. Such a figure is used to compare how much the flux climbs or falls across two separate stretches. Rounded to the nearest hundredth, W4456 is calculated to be 0.20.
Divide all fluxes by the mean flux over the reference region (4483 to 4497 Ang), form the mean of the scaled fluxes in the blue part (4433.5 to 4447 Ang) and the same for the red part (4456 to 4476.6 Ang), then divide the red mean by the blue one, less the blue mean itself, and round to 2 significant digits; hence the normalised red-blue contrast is -0.015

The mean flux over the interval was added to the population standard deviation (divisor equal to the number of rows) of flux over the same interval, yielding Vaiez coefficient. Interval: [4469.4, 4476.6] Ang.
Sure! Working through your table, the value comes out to 2.12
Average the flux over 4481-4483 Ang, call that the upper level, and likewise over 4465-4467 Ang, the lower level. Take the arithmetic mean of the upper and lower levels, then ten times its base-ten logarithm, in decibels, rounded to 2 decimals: 3.10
